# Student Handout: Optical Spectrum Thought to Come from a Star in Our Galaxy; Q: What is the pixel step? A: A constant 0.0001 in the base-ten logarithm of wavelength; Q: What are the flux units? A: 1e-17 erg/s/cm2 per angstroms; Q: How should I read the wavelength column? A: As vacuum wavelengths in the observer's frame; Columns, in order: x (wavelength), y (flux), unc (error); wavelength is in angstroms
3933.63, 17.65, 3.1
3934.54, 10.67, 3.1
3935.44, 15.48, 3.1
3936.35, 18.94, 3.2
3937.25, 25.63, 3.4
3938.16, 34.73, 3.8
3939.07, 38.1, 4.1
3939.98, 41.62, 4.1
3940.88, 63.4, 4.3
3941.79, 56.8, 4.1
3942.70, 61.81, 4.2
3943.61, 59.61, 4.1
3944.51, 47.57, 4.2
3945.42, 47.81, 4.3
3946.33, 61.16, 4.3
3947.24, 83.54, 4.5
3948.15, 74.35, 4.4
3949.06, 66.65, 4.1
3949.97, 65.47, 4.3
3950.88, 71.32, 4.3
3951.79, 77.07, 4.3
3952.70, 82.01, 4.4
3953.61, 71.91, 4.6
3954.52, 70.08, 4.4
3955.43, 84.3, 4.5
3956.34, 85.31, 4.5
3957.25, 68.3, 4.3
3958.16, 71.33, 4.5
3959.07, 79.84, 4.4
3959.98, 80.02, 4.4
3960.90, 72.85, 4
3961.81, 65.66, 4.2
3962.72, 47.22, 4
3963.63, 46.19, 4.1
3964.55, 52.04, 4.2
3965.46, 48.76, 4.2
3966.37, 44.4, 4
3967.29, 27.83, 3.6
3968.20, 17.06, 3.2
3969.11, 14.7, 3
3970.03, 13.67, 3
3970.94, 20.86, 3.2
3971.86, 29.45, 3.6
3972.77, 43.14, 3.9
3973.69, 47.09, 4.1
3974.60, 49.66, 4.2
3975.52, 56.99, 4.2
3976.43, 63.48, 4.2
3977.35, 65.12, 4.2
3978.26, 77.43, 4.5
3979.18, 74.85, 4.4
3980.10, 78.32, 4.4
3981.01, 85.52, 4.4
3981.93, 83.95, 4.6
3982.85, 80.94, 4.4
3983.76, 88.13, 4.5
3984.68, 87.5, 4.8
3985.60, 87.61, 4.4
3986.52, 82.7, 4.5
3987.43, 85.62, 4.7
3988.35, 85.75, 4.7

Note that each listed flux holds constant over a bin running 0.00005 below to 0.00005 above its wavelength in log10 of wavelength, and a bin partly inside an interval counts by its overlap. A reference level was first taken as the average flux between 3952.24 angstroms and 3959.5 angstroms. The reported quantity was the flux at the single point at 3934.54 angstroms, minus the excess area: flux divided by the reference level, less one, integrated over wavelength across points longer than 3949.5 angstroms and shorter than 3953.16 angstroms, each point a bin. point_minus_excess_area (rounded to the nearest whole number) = 11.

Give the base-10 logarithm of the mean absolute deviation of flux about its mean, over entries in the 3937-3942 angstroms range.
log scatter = 1.05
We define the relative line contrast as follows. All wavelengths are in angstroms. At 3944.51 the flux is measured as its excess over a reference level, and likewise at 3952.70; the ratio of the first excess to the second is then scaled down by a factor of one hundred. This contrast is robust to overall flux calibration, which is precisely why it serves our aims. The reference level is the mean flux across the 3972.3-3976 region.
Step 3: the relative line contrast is -0.001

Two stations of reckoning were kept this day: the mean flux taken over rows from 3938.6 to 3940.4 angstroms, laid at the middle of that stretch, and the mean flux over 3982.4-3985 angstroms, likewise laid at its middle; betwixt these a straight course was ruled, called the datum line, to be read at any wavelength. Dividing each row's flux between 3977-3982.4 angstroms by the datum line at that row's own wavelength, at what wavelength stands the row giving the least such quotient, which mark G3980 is 3977.35 angstroms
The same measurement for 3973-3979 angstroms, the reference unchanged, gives 3973.69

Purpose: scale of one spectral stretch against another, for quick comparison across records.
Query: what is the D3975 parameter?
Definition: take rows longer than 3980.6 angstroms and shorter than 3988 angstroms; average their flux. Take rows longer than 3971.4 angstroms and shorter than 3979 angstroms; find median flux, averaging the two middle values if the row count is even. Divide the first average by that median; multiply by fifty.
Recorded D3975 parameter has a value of 80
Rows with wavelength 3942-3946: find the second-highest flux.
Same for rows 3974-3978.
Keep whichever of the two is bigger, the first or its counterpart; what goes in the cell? 63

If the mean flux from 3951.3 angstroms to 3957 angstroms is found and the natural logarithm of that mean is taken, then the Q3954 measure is 4.36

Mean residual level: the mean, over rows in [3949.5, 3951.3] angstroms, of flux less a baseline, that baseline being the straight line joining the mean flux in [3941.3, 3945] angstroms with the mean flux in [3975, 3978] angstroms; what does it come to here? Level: 11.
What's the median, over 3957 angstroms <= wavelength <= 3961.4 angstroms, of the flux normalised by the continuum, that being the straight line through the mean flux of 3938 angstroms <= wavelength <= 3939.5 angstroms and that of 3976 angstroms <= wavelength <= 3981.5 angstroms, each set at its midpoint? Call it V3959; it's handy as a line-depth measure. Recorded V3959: 1.3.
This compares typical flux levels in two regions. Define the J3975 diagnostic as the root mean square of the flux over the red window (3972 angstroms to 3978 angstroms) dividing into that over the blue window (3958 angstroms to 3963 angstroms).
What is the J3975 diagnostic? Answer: 1.3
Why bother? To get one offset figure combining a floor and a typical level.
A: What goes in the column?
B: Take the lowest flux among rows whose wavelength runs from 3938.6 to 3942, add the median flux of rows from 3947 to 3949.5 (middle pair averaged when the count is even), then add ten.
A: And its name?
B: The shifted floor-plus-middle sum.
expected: 122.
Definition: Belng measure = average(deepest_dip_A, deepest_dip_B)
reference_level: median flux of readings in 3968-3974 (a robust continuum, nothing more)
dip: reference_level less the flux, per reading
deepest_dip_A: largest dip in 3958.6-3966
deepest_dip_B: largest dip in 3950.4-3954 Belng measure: -38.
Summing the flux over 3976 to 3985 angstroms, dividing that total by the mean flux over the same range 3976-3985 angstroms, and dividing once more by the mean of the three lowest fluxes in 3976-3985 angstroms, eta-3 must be 0.15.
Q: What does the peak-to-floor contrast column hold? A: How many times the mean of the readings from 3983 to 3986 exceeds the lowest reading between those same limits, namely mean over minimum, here 1.00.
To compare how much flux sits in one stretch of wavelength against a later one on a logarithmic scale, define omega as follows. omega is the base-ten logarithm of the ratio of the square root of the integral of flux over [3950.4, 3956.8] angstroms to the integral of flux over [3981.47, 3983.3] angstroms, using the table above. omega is -0.83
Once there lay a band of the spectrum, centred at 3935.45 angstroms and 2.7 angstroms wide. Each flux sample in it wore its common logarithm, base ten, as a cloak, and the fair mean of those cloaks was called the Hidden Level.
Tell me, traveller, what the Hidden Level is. 1.17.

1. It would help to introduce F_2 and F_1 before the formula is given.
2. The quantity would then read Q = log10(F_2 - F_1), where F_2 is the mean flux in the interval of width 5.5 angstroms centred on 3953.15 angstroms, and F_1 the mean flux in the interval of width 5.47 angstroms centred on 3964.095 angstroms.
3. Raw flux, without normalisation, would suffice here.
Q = 1.4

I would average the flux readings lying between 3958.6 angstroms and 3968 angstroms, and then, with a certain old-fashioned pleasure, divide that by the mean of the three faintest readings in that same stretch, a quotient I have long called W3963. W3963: 1.4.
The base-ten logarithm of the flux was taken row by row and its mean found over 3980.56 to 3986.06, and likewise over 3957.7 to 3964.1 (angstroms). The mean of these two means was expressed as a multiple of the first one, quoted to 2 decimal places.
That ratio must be 0.97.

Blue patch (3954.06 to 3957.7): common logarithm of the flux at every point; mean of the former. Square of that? 3.6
